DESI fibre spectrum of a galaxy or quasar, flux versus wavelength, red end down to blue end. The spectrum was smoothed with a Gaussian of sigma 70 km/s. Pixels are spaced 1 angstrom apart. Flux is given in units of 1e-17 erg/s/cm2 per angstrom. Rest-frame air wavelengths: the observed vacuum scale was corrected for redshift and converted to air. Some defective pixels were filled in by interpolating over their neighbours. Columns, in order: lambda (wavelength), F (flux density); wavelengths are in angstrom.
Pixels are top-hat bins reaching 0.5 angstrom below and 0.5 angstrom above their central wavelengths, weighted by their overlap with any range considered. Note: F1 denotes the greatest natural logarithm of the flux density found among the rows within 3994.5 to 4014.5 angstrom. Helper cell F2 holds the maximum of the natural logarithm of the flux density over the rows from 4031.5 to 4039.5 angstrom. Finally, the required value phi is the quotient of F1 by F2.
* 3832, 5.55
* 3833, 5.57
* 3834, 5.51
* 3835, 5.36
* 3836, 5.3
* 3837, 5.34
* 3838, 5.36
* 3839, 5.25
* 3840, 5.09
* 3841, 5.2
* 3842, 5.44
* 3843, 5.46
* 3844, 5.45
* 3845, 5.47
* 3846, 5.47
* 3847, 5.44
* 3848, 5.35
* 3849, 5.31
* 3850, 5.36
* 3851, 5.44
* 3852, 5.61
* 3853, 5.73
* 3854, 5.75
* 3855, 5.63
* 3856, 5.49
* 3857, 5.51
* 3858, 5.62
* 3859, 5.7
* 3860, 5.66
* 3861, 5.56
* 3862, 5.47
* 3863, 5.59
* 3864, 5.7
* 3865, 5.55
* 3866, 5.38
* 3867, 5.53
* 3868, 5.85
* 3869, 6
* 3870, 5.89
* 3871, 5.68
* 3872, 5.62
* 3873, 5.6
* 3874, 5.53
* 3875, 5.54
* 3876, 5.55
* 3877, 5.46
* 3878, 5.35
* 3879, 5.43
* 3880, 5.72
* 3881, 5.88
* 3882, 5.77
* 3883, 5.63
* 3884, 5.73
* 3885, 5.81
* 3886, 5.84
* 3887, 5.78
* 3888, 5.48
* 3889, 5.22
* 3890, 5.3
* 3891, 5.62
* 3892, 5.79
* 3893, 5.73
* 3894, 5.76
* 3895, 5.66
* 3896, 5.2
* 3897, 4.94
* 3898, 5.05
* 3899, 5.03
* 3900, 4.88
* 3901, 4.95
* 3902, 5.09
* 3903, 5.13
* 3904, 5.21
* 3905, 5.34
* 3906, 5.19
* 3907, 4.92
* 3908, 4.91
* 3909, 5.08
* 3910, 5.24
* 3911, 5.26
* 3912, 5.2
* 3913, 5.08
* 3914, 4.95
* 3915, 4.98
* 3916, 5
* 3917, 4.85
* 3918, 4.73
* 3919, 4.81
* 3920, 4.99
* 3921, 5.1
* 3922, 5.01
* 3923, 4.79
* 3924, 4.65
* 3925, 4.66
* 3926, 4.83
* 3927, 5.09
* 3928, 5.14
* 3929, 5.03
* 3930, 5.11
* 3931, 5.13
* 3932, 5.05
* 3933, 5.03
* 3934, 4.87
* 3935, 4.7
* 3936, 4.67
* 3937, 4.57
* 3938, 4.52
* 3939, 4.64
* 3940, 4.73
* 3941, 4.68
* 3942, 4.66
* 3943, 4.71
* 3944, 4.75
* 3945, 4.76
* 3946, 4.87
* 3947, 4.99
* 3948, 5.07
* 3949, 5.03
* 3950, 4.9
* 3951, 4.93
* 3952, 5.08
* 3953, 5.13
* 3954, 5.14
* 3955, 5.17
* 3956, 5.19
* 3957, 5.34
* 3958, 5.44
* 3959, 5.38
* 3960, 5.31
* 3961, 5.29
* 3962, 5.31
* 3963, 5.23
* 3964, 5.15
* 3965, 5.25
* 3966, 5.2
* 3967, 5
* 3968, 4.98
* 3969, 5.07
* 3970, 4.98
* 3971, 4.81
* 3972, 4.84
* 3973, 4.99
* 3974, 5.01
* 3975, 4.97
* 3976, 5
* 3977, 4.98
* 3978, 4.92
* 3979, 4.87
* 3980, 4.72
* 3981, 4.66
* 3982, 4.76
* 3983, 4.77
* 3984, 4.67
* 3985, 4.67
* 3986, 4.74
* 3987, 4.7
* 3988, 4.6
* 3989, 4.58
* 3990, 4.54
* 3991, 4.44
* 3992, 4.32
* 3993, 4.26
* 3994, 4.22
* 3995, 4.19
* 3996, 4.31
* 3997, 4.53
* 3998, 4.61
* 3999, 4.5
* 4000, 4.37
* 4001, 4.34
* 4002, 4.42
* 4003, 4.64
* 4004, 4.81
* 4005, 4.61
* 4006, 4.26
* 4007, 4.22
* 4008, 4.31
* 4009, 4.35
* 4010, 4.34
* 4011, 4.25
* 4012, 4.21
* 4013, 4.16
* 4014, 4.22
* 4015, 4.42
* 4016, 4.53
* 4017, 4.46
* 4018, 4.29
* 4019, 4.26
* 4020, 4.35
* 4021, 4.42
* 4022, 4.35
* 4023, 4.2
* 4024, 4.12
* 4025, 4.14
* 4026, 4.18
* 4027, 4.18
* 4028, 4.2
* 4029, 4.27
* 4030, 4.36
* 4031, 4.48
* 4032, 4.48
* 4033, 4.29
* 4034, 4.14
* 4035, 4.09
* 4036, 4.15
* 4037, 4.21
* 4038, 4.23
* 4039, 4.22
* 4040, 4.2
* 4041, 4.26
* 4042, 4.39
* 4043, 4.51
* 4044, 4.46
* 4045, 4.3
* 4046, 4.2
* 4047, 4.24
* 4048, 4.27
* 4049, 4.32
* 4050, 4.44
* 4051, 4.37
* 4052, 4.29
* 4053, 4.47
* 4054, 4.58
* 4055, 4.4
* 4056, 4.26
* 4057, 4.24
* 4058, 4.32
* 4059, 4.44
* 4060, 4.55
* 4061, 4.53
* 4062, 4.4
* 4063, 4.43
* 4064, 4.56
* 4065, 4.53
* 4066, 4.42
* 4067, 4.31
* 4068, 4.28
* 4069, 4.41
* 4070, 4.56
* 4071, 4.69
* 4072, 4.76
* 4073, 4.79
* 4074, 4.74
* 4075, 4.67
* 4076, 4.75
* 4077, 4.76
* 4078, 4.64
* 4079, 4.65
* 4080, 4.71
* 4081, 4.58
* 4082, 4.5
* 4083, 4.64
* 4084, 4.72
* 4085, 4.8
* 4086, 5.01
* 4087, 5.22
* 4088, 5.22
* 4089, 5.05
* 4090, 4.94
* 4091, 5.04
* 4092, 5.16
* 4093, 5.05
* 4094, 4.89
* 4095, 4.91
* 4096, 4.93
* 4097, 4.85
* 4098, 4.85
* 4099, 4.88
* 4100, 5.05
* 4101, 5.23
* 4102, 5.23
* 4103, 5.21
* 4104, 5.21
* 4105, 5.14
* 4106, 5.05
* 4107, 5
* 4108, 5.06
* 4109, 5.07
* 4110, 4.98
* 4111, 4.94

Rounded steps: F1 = 1.57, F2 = 1.50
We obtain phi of 1.05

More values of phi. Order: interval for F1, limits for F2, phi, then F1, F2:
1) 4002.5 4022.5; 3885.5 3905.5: 0.89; 1.57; 1.76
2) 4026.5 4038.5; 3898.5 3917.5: 0.90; 1.50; 1.68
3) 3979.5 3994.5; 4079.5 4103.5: 0.94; 1.56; 1.65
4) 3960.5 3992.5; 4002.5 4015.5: 1.06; 1.67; 1.57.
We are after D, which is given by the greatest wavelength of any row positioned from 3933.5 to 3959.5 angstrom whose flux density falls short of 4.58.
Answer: 3938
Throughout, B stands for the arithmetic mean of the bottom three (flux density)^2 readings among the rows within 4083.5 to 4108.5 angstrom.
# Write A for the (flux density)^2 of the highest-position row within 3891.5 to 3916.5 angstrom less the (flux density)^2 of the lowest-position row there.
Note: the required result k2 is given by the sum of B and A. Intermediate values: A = -8.5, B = 22.9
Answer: 14.4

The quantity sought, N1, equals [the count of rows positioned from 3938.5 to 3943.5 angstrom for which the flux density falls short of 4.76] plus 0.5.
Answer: 5.5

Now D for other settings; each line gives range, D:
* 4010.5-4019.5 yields 4019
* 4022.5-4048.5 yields 4048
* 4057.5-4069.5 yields 4069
